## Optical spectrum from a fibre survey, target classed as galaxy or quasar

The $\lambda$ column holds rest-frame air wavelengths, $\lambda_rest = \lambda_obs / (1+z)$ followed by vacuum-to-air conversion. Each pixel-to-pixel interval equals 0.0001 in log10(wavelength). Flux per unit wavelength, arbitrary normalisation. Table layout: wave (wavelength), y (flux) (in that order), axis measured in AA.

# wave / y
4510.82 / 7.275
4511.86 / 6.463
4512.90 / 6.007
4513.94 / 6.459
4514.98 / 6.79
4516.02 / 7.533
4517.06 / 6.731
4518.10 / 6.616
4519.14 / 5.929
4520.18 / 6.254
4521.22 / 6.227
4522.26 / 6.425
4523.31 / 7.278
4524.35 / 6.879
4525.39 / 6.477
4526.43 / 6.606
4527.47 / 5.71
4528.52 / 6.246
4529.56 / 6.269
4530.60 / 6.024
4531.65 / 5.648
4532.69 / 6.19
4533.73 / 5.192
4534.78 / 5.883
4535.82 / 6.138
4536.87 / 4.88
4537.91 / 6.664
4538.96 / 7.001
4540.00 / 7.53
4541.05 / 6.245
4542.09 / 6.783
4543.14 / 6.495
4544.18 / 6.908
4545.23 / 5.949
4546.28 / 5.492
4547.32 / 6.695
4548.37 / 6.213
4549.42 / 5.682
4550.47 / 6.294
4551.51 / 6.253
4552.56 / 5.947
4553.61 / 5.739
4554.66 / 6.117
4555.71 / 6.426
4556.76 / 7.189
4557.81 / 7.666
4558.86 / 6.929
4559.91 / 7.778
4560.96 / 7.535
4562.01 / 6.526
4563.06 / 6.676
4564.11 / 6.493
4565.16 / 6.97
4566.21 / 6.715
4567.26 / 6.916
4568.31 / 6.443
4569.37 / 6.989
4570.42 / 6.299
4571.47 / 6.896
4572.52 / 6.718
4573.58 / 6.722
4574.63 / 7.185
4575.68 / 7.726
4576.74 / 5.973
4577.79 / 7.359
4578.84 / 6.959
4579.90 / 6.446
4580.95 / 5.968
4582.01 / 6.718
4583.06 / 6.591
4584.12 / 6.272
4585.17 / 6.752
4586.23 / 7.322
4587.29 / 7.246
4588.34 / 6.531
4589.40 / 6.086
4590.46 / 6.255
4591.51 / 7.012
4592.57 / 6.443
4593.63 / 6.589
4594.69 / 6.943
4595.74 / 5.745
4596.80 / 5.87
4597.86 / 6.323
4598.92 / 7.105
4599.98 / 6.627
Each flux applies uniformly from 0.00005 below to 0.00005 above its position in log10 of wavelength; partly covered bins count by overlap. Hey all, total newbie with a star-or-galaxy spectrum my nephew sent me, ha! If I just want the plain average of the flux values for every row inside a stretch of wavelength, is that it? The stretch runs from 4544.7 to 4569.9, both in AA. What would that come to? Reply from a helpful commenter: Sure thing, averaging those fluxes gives 6.6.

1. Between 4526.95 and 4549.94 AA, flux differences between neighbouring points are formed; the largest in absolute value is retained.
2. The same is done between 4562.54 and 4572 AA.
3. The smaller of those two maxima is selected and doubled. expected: 1.38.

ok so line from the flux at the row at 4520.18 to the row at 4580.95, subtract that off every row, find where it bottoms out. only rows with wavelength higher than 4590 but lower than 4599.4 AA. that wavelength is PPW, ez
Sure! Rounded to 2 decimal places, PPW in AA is 4595.74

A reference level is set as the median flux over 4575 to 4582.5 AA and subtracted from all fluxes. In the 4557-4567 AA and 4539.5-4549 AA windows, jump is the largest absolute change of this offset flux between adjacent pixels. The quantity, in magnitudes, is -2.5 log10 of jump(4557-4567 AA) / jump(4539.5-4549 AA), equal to 0.26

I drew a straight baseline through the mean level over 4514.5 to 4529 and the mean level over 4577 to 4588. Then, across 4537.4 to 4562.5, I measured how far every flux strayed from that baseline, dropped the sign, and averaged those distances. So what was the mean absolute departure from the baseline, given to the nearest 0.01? 0.53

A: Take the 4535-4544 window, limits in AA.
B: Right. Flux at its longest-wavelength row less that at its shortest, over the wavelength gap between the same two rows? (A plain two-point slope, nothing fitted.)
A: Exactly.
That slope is 0.05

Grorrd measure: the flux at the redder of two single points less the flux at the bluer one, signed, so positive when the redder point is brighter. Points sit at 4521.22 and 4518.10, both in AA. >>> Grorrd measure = -0.39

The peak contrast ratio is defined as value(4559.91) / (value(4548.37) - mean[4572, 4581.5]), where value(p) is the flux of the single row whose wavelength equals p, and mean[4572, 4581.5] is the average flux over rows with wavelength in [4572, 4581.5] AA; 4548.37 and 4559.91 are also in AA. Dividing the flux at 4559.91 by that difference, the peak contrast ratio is -14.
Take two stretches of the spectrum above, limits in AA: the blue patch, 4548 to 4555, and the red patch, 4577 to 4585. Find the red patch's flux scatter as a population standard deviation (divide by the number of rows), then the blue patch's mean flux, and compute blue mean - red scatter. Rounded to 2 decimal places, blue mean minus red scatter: 5.61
